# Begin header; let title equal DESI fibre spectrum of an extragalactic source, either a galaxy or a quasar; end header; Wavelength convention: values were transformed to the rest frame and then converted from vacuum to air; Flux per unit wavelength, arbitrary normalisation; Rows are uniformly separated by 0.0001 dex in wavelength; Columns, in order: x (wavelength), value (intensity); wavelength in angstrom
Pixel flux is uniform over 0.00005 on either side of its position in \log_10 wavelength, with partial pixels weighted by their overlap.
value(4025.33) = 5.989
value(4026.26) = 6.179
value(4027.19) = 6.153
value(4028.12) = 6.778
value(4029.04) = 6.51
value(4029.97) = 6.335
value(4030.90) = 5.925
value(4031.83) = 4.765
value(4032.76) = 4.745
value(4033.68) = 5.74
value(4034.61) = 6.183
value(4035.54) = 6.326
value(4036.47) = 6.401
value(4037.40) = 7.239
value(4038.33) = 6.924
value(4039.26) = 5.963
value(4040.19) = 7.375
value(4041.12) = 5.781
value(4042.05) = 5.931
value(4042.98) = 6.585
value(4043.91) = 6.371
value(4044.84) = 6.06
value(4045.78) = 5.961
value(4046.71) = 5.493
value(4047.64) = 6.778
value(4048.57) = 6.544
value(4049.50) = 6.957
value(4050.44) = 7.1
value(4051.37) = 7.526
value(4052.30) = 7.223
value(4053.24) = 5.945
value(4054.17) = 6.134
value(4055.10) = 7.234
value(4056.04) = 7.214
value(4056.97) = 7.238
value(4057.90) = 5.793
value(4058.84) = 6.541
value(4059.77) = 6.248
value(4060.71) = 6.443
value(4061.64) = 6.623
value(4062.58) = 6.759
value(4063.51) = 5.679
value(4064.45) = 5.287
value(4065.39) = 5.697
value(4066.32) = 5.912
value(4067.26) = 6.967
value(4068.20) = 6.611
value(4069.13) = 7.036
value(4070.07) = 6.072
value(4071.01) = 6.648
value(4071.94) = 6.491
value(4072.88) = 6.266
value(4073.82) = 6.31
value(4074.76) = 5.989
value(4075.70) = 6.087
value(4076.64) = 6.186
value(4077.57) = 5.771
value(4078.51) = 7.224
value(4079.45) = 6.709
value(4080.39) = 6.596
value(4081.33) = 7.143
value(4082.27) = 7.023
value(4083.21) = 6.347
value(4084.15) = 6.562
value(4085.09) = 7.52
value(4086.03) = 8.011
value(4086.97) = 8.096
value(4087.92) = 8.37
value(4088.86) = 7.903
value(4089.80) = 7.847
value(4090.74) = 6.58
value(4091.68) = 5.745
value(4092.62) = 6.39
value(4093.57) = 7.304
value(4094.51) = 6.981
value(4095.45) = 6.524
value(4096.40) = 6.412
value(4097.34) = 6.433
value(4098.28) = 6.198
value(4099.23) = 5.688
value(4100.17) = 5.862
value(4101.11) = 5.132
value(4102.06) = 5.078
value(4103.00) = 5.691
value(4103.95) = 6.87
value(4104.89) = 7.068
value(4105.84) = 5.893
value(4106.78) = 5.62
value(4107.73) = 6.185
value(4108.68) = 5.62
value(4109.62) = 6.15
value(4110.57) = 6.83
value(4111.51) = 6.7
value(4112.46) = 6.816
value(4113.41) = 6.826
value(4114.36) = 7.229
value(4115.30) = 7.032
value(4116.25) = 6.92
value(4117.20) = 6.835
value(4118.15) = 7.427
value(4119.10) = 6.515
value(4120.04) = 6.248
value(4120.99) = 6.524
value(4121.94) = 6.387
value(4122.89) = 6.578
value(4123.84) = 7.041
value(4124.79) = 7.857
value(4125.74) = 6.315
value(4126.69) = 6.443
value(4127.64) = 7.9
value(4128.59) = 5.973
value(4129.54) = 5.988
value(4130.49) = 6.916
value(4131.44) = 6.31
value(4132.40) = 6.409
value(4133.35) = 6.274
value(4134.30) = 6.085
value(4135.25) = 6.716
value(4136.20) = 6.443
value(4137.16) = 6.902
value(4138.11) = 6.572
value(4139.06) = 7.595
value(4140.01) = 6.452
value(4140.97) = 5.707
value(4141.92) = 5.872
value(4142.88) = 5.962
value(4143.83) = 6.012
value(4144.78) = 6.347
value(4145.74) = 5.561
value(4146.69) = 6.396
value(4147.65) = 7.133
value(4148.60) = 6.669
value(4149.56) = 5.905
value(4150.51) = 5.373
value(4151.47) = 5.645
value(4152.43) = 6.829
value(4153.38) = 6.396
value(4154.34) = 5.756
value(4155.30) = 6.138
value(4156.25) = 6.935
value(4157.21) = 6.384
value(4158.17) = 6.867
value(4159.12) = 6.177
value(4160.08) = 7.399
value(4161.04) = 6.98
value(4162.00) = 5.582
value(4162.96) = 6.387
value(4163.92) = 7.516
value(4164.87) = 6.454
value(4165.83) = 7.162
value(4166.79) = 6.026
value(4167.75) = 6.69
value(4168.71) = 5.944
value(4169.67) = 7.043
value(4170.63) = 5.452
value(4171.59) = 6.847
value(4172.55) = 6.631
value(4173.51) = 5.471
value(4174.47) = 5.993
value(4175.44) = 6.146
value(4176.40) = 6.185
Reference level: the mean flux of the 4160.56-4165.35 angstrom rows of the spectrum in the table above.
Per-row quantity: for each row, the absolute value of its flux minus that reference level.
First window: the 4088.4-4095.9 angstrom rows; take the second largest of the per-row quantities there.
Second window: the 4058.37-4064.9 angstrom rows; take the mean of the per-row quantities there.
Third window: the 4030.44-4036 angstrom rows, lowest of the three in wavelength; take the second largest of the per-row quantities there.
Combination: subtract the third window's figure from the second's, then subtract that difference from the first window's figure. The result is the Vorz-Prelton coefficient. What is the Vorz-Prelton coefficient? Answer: 2.7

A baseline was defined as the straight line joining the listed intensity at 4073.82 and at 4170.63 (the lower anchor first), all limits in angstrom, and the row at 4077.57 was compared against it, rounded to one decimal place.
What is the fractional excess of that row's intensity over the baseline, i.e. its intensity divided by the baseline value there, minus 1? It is -0.1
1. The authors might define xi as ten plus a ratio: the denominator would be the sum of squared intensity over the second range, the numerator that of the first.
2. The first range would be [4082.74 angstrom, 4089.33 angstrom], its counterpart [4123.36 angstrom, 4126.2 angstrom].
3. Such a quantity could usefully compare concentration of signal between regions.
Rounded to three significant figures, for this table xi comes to 12.7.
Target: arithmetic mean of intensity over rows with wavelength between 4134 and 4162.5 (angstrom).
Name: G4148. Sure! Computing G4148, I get 6.36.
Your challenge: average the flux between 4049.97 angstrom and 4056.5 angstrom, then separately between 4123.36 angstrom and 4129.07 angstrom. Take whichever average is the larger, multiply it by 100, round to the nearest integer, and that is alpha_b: 692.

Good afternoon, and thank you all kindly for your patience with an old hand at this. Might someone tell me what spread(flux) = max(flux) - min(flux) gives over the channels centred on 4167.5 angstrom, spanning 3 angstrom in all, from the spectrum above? 0.75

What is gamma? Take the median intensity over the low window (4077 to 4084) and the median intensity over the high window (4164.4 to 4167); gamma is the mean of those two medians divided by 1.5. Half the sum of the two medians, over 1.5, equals 4.39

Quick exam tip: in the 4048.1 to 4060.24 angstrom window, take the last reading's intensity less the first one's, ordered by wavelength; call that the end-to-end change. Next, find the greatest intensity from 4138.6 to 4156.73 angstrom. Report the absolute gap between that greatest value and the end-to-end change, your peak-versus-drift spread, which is 7.9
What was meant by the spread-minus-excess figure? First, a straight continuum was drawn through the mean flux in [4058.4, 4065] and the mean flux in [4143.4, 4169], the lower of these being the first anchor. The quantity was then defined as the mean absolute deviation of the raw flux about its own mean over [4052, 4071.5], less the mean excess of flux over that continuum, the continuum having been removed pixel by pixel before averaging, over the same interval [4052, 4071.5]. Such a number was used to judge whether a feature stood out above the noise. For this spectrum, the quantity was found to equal 0.28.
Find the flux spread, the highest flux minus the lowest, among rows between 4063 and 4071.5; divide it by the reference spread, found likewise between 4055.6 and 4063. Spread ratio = 1.2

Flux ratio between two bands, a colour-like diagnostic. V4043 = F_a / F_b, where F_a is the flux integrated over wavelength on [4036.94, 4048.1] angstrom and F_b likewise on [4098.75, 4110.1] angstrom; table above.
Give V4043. 1.06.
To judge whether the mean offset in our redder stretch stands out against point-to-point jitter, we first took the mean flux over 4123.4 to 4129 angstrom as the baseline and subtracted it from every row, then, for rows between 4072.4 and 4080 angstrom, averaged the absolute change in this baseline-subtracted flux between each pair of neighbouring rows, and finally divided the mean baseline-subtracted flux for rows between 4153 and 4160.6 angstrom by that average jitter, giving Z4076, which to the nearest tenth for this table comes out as -1.0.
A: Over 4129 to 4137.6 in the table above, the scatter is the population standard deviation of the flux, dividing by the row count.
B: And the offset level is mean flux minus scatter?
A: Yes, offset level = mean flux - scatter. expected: 6.1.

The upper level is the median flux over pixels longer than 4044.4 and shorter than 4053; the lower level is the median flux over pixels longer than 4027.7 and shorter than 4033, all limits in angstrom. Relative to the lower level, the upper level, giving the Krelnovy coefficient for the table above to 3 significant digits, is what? 1.11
